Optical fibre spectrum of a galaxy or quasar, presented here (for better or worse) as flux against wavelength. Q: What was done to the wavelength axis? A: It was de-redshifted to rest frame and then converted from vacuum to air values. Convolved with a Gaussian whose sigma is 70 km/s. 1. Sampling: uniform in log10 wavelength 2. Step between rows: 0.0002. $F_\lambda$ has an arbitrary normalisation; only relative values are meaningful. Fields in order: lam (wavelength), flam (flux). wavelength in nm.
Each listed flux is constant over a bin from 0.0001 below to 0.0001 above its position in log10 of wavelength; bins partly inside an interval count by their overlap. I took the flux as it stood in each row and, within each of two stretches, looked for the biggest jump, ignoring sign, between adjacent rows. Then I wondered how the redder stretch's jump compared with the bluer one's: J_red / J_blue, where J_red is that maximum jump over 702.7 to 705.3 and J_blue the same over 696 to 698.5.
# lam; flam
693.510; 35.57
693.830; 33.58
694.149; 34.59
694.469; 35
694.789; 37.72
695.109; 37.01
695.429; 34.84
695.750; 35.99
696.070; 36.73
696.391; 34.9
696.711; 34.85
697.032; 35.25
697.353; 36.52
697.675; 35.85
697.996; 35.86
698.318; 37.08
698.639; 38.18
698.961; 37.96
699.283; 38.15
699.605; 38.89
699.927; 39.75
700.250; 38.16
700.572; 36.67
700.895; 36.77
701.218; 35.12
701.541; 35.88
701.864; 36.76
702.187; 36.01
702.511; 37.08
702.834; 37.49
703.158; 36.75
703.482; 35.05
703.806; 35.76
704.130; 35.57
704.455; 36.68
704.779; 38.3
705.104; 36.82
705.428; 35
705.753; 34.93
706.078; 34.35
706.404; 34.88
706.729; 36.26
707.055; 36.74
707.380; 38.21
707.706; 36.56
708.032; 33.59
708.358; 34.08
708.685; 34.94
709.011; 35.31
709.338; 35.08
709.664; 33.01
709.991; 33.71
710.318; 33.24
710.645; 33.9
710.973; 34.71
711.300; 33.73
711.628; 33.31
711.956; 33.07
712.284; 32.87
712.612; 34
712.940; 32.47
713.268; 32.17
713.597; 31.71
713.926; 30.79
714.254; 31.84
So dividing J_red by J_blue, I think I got 0.93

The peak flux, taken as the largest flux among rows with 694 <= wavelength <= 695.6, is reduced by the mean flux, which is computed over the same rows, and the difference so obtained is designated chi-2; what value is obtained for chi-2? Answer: 1.9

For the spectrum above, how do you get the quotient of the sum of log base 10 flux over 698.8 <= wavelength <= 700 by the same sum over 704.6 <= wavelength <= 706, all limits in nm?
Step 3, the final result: 1.02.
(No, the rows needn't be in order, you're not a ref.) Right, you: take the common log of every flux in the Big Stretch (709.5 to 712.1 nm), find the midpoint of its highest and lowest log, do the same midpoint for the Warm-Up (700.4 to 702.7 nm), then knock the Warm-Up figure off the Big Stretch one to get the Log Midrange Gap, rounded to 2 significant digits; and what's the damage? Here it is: -0.028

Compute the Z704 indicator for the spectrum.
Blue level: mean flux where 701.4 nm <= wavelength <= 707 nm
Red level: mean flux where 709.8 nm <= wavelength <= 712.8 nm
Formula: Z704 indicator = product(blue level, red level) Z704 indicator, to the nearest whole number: 1213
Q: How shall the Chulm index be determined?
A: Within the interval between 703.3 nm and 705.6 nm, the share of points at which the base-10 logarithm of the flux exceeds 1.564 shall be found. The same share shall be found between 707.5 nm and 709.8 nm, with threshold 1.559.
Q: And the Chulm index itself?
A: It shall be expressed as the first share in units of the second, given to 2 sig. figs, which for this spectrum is 3.0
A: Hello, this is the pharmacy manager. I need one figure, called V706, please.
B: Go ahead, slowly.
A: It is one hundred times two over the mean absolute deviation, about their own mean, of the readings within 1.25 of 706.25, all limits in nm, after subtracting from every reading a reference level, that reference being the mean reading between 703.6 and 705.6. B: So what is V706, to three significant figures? 180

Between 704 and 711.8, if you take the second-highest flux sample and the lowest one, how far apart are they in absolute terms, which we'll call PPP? 5.2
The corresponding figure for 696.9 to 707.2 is 4.5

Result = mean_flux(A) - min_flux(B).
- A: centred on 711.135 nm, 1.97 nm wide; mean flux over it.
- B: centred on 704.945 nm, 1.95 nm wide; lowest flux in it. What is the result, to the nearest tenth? -1.3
